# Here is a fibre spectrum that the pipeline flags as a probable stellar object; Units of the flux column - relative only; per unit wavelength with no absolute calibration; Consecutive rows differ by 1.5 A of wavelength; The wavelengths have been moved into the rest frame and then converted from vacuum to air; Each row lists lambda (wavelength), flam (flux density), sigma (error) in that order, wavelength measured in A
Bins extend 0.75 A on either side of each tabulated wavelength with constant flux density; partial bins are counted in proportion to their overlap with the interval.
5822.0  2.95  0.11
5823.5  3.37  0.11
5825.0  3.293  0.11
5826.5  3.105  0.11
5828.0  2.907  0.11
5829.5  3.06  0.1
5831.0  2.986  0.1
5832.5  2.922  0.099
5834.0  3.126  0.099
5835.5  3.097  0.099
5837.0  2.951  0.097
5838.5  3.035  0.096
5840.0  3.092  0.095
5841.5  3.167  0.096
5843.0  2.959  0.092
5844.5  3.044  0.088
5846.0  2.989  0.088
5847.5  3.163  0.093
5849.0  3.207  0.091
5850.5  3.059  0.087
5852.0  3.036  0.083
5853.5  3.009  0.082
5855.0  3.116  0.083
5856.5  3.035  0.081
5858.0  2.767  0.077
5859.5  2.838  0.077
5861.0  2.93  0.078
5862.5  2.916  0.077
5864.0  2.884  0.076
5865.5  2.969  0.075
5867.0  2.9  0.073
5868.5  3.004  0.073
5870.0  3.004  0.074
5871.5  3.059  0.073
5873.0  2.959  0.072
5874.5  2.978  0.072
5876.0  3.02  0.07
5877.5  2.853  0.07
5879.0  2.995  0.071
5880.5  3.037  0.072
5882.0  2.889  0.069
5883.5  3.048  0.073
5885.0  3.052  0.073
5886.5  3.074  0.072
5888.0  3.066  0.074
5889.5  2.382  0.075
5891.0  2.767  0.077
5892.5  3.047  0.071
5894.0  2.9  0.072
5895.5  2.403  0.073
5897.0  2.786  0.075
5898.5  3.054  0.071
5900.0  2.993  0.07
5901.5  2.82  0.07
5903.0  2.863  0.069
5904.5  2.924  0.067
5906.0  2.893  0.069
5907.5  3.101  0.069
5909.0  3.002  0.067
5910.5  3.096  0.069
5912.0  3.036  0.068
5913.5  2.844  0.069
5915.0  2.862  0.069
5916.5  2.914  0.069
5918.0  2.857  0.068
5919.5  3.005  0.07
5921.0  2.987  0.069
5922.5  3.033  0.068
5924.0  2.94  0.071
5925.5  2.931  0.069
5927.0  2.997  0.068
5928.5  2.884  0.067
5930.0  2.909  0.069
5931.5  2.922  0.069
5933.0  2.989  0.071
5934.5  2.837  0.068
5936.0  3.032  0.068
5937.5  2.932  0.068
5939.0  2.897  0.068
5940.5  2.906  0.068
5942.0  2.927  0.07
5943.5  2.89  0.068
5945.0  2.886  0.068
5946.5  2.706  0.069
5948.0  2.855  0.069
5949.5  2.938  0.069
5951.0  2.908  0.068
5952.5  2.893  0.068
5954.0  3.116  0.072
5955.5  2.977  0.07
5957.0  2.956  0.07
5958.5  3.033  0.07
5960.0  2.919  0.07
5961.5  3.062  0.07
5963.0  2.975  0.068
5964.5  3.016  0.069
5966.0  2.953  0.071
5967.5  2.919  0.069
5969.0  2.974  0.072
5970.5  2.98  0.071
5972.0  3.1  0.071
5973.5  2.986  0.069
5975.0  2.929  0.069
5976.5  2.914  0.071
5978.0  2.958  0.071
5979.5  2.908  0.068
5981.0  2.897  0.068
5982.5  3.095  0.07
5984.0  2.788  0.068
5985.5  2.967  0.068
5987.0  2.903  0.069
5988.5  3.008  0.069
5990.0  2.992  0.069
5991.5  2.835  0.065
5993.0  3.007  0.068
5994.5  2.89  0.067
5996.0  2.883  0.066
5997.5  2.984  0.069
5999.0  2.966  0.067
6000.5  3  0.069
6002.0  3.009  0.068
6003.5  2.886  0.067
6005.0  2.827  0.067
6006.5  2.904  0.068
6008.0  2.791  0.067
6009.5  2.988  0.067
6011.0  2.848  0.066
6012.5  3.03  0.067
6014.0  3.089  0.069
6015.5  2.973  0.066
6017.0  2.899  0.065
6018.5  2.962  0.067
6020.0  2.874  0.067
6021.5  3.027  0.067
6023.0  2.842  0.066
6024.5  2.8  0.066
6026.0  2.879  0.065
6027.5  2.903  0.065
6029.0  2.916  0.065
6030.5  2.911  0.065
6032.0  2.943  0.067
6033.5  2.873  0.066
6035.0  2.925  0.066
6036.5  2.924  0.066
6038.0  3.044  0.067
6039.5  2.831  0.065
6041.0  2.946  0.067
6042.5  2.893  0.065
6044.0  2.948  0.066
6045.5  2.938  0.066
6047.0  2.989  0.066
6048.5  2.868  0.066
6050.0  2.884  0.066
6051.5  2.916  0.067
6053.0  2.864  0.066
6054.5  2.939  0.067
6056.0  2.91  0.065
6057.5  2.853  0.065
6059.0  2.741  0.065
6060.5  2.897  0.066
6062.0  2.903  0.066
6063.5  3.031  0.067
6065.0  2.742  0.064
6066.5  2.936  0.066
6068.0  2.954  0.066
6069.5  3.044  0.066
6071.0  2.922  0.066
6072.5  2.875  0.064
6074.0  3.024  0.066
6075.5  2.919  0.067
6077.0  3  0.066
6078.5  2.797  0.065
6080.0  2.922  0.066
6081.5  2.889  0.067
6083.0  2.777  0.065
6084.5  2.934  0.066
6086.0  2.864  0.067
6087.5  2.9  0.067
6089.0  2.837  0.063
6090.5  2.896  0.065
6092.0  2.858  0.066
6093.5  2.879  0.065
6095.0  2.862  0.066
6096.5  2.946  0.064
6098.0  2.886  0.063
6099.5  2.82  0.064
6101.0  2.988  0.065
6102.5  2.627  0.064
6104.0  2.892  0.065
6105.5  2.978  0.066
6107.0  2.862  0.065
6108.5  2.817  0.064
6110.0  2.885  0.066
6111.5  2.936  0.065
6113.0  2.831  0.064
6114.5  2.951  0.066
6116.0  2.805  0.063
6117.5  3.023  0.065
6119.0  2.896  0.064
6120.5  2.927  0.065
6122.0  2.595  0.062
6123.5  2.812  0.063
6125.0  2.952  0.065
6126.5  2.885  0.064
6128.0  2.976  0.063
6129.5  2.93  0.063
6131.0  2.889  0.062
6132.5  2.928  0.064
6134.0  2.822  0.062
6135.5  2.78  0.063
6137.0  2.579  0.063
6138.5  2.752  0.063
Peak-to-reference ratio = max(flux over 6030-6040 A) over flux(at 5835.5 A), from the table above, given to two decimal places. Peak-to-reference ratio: 0.98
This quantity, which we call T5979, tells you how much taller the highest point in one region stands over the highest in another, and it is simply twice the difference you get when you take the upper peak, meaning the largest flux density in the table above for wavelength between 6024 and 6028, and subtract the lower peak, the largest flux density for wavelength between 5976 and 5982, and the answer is -0.11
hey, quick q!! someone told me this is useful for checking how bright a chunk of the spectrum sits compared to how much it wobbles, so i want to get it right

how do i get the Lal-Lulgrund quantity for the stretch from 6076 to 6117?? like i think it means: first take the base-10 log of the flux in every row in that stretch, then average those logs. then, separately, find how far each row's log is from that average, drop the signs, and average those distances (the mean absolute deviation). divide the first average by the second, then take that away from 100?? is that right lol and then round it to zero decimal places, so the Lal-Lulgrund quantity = 46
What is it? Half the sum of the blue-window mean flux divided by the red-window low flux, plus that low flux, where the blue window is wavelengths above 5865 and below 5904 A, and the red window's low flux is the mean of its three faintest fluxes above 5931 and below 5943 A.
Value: 1.95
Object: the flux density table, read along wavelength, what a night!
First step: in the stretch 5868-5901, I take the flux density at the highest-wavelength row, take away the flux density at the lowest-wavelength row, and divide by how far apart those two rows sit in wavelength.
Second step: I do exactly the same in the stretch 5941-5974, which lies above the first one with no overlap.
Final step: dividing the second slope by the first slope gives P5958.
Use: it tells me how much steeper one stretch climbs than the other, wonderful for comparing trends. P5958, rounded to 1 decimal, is -5.4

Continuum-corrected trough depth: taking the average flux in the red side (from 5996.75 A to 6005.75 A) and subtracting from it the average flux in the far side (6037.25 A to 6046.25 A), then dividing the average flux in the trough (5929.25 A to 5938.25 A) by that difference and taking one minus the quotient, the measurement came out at -244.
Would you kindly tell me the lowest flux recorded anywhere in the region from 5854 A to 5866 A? 2.767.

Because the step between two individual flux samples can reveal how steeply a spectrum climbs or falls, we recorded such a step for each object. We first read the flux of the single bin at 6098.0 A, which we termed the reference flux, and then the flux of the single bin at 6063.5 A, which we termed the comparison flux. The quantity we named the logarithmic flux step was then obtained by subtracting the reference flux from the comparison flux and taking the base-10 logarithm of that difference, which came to -0.84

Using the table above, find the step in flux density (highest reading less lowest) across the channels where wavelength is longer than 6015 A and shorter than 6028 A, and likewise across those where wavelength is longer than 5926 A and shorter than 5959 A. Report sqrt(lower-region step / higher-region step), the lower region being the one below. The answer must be 1.3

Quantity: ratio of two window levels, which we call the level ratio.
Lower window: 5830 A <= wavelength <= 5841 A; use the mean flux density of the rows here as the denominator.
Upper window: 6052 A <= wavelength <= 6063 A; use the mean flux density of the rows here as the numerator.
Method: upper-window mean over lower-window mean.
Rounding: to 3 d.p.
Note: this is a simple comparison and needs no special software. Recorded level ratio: 0.948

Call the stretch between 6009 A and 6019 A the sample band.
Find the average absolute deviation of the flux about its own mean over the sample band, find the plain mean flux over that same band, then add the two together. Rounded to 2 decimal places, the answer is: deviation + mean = 3.03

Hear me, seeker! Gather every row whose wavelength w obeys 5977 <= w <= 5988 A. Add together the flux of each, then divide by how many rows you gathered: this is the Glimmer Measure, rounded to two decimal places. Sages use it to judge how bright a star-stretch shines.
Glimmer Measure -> 2.93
